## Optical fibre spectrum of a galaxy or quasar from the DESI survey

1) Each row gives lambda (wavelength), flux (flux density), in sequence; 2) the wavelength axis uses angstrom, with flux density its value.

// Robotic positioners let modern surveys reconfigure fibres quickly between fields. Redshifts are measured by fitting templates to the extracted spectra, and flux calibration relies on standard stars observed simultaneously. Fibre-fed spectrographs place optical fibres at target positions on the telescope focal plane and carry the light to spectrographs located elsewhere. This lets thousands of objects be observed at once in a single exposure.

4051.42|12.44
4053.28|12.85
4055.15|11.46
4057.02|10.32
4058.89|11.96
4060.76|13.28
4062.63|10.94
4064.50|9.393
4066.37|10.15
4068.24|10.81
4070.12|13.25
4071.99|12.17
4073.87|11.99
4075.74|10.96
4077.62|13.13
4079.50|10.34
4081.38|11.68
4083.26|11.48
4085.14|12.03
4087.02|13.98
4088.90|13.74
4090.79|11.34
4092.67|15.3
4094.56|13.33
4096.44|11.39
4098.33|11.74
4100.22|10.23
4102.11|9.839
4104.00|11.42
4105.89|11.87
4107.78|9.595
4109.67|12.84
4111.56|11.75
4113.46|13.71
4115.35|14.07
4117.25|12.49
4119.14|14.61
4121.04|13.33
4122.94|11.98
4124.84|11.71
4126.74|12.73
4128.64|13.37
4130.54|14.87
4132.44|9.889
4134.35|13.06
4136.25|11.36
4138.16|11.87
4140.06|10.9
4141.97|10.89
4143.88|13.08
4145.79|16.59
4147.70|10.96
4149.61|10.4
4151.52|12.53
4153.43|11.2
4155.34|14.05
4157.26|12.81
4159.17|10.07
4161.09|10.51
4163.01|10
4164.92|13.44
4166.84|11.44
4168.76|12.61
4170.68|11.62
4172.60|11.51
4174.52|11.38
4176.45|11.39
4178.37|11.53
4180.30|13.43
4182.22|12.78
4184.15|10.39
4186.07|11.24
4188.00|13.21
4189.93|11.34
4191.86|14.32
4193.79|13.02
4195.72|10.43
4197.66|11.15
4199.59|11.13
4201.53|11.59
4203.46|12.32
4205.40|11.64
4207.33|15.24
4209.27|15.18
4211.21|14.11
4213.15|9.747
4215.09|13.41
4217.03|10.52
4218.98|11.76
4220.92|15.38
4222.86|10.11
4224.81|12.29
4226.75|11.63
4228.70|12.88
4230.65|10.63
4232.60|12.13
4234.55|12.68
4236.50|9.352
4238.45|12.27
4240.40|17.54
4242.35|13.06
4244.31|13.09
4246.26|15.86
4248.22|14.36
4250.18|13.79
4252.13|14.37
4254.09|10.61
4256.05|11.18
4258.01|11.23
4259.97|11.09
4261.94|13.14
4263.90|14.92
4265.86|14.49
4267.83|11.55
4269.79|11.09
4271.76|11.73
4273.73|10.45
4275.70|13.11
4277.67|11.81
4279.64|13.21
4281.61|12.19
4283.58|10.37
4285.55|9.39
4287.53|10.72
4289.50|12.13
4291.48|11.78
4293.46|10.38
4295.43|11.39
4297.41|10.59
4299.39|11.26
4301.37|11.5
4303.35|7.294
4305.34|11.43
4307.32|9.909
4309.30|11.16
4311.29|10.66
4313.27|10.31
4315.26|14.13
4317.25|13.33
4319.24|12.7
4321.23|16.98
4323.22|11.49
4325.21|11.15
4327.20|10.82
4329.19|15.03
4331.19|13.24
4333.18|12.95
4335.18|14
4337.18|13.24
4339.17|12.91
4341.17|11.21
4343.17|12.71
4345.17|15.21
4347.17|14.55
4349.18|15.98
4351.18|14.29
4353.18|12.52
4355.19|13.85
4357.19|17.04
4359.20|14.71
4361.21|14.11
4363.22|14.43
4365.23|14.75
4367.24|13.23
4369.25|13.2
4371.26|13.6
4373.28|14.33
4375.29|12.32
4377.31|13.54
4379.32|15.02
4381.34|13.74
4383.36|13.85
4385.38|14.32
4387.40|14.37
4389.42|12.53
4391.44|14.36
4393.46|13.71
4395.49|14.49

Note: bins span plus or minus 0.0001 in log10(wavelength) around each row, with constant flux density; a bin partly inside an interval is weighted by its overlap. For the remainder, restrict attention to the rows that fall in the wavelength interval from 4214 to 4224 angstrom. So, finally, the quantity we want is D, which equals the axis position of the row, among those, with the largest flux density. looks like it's 4220.92 angstrom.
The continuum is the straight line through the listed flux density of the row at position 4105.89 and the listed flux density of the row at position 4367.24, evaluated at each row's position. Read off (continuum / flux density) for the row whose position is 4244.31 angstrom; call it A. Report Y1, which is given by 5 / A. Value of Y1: 5.2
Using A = 0.96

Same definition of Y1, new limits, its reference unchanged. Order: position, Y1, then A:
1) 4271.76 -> 4.6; 1.09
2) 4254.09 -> 4.2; 1.19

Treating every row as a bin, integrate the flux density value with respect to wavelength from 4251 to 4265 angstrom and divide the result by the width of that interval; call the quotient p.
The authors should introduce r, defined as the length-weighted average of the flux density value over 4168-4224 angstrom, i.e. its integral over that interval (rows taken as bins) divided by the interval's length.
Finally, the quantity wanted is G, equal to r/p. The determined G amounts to 0.98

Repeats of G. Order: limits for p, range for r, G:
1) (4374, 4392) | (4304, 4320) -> 0.84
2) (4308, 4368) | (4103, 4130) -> 0.94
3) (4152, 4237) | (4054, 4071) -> 0.94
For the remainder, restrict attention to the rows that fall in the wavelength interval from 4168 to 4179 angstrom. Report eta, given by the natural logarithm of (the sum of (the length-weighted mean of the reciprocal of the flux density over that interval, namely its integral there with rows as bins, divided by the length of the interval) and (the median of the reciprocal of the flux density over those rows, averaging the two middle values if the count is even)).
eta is -1.76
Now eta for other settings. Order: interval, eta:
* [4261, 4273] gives -1.83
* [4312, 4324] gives -1.86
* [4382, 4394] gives -1.94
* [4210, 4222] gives -1.82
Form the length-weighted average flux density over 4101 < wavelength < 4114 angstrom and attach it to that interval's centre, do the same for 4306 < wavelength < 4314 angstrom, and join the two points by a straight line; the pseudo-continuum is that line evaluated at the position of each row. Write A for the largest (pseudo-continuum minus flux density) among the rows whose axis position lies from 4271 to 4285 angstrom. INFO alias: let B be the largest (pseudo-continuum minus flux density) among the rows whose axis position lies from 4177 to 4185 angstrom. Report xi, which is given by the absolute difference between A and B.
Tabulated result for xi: 0.4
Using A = 0.3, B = 0.75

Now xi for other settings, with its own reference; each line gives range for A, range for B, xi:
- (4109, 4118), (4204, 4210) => 0.3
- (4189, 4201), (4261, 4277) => 0.4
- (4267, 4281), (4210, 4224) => 1.0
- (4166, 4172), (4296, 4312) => 3.5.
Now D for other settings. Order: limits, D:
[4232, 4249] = 4240.40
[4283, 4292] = 4289.50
